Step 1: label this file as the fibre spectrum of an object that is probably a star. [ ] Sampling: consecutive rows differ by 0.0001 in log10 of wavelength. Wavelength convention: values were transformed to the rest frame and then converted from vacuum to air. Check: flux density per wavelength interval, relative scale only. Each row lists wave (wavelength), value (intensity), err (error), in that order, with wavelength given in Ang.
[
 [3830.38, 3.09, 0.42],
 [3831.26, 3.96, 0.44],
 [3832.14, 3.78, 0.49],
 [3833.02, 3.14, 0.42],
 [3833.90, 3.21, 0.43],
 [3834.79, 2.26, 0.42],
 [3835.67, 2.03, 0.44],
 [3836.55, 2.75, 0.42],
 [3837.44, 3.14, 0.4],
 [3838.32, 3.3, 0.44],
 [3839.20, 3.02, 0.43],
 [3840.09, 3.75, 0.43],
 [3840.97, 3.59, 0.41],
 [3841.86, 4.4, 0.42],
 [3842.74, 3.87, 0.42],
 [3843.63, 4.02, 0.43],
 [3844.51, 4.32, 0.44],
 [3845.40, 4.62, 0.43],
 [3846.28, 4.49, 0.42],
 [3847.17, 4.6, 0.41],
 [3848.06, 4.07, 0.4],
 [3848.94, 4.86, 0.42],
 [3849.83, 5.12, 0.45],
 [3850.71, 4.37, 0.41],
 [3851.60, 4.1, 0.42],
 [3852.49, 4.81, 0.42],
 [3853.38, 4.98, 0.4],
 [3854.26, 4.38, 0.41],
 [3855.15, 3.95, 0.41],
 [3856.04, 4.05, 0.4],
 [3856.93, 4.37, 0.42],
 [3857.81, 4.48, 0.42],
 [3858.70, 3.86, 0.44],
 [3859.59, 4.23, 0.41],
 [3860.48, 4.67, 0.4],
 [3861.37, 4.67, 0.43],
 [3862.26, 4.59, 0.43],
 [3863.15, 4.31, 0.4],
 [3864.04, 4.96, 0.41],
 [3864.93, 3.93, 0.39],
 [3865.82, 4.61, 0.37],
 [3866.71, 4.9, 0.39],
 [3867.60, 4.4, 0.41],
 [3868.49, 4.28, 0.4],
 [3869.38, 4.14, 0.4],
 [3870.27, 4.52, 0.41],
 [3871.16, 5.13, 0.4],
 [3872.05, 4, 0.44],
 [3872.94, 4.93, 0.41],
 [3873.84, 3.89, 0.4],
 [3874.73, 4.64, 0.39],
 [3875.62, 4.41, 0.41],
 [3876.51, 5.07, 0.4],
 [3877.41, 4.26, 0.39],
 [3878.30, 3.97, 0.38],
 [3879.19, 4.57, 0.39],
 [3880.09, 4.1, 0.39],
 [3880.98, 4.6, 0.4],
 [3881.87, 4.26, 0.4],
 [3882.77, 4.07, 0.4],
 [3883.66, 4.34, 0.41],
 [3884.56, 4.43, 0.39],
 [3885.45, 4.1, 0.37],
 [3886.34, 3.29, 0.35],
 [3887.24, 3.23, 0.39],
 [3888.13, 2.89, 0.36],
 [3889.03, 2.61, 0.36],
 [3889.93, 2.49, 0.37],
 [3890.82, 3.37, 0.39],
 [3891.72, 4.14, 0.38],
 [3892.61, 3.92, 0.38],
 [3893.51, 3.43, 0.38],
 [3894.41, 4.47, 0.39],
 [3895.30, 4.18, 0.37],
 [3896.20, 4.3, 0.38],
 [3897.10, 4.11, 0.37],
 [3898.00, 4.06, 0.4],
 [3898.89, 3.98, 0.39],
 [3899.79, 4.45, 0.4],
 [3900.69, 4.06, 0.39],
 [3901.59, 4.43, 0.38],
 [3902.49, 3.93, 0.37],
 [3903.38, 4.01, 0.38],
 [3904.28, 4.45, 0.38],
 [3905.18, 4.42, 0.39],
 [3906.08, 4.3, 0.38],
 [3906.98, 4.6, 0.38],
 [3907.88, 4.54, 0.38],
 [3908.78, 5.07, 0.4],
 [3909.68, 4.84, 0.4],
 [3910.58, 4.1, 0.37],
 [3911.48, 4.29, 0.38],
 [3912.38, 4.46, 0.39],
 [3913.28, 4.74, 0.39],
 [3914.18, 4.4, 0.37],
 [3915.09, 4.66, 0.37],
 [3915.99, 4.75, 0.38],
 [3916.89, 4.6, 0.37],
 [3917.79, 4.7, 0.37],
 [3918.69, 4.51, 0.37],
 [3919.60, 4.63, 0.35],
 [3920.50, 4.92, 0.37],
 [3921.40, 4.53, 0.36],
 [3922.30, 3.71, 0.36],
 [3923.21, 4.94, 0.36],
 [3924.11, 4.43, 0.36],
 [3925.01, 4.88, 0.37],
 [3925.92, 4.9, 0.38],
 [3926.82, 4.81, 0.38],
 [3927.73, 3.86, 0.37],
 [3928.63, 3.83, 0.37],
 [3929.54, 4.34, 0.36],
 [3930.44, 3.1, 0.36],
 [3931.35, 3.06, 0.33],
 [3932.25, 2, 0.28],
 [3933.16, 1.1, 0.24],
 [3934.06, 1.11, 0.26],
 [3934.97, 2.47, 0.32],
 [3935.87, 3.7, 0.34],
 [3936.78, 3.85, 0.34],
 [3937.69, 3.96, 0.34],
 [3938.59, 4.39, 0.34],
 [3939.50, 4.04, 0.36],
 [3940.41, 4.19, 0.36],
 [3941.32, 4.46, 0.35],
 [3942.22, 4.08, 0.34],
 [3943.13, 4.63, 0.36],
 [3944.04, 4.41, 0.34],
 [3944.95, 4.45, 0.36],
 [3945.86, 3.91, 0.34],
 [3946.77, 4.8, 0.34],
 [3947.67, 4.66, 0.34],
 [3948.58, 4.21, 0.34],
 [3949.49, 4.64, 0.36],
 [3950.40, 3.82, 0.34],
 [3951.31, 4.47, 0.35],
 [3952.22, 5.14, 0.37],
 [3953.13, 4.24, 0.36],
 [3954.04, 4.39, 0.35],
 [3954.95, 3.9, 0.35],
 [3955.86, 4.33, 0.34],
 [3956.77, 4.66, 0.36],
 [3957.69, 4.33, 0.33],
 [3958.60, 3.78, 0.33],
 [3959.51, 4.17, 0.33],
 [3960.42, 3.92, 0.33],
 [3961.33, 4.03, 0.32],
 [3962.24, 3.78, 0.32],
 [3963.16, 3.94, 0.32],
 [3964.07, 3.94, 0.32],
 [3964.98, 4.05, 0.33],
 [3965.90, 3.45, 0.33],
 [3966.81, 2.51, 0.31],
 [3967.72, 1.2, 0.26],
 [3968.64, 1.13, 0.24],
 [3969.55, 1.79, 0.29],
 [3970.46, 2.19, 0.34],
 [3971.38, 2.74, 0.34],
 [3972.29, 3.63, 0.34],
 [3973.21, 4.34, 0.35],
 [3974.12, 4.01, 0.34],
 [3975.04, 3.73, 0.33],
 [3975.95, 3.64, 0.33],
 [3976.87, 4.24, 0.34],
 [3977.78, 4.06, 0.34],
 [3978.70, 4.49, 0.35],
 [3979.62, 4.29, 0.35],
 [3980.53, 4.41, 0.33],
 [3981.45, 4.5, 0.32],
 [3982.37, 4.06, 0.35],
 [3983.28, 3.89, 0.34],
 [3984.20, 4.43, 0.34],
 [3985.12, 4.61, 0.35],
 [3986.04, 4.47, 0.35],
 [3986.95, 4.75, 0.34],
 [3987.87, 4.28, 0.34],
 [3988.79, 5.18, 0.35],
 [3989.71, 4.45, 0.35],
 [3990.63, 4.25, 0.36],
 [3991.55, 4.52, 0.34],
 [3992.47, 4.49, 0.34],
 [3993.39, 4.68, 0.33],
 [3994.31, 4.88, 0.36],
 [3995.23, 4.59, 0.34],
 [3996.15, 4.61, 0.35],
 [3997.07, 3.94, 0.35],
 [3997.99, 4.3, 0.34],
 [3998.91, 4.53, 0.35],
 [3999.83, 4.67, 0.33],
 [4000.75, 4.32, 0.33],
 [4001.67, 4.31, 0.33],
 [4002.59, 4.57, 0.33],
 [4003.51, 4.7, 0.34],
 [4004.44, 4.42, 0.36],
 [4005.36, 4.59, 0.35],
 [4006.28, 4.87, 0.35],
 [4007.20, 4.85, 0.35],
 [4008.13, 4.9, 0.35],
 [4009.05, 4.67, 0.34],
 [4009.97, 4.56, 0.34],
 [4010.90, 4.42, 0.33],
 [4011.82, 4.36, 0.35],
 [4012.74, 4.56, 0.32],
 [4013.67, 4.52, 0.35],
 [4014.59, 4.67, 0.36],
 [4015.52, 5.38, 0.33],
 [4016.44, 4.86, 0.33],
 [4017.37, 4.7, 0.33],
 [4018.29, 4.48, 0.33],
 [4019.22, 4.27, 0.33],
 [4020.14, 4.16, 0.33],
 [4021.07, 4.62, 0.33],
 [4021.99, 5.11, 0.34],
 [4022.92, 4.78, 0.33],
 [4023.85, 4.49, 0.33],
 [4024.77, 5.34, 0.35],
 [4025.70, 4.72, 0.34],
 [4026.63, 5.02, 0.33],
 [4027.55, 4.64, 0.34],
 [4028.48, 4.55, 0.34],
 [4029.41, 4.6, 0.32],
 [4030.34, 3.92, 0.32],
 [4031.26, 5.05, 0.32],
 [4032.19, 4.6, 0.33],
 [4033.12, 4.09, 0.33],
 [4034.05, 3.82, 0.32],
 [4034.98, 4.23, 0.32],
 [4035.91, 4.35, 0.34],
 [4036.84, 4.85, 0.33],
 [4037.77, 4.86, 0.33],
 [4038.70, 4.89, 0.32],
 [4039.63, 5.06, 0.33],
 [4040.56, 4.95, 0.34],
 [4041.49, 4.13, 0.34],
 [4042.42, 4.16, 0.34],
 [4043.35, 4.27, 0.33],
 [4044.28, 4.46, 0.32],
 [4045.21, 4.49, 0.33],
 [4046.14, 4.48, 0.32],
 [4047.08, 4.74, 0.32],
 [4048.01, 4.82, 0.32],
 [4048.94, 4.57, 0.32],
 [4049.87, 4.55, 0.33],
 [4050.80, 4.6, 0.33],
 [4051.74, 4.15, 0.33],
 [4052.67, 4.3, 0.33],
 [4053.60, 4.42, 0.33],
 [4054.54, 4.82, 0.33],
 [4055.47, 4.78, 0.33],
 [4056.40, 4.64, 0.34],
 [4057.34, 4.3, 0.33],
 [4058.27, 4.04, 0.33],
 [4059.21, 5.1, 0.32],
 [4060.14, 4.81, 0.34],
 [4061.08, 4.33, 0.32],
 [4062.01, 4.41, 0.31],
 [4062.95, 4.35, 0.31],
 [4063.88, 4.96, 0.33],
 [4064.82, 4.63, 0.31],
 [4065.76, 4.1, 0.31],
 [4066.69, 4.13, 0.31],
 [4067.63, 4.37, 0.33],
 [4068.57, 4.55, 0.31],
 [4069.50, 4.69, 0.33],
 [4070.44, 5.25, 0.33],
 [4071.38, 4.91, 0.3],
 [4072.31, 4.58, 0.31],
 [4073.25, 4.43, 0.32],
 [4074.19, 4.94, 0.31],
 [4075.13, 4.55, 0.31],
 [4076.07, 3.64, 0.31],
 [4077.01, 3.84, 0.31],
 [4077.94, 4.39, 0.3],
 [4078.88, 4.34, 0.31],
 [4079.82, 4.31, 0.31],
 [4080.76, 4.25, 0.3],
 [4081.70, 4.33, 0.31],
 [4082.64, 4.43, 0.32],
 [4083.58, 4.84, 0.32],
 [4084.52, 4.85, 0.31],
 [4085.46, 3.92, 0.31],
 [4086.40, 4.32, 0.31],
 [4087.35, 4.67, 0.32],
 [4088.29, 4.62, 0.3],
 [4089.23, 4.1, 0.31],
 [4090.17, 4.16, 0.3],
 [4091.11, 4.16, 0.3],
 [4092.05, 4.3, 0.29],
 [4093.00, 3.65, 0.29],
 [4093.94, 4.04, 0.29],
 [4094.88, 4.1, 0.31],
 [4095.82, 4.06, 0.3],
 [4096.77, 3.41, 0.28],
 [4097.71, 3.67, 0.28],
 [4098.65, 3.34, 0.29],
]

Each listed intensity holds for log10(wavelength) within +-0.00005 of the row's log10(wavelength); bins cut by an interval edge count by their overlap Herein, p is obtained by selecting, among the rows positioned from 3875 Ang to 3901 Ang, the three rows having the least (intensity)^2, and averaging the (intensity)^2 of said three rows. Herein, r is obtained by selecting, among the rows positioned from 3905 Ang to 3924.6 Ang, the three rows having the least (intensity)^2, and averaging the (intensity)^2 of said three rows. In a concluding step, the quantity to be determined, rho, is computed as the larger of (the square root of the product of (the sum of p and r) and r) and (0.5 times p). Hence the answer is 20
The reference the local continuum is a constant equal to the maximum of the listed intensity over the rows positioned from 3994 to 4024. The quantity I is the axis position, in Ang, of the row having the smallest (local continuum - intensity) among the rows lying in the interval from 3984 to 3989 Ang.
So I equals 3988.79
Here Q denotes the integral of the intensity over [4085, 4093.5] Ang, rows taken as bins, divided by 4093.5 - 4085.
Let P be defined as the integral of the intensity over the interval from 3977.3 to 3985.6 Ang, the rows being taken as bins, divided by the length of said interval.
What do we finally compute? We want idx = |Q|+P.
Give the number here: 8.5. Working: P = 4.30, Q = 4.21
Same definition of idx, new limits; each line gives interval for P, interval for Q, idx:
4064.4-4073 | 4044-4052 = 9.1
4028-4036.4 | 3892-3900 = 8.4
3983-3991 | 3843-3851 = 9.0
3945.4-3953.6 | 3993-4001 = 8.9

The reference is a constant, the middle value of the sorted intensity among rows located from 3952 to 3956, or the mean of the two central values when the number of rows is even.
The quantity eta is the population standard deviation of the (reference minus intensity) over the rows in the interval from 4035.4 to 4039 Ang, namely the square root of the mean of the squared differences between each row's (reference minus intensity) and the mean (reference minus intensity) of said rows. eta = 0.22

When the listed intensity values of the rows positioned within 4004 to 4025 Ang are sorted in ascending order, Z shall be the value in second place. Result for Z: 4.27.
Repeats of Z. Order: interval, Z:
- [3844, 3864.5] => 3.95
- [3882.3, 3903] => 2.61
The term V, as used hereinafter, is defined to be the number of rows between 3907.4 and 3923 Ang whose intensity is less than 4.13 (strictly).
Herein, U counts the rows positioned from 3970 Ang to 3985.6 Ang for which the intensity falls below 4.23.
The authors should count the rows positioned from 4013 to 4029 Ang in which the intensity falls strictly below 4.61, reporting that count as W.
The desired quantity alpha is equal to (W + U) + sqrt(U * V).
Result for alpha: 19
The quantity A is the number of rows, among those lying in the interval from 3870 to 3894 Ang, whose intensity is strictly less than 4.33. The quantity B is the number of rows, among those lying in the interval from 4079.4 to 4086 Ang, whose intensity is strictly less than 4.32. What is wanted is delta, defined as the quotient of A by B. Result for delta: 5.7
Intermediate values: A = 17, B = 3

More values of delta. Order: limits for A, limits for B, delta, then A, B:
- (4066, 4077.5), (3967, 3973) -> 0.5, 3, 6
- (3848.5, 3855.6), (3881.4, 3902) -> 0.1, 2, 18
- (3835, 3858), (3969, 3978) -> 1.6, 14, 9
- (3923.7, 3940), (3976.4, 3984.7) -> 2.4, 12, 5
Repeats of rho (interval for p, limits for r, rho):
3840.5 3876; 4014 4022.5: 25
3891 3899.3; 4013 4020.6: 25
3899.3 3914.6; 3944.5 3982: 8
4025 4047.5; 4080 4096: 21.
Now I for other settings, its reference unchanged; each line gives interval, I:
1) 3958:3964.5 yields 3959.51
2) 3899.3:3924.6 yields 3908.78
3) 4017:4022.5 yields 4021.99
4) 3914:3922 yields 3920.50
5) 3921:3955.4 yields 3952.22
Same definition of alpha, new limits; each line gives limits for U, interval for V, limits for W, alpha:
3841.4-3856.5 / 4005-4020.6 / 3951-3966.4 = 21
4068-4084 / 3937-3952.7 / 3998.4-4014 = 16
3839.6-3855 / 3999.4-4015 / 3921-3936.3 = 19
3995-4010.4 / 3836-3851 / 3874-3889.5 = 19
